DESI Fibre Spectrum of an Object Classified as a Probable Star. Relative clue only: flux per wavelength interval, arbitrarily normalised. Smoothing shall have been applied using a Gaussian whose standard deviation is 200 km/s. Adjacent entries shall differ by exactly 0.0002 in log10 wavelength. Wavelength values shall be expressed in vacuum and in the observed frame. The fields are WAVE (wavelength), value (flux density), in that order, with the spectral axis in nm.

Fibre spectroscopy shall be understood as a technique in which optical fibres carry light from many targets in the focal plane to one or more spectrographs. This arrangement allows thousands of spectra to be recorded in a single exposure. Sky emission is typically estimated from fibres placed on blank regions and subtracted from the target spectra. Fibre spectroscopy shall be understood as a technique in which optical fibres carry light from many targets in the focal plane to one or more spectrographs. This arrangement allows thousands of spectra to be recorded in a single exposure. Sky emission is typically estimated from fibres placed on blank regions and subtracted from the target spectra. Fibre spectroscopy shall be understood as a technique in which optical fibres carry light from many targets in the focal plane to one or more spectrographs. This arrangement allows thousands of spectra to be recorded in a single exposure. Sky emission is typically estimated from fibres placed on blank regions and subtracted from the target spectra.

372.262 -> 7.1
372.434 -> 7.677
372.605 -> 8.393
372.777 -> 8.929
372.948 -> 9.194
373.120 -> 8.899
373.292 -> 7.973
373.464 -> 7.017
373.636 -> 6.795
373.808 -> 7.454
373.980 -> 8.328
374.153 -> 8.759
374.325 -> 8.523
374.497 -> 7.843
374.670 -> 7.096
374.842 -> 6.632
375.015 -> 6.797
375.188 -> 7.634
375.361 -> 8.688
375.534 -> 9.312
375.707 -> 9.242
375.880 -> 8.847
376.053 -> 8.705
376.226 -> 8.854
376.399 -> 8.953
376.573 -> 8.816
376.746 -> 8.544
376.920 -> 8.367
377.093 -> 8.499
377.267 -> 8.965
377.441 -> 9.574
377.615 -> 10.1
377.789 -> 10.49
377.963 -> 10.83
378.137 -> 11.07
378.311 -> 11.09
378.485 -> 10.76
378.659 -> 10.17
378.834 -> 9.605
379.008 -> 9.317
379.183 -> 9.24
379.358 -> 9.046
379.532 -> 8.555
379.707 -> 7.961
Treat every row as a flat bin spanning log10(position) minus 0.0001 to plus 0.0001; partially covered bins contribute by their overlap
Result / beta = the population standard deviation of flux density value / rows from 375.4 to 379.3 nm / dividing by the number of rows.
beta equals 0.855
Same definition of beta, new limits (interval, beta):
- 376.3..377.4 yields 0.232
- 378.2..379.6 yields 0.820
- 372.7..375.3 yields 0.847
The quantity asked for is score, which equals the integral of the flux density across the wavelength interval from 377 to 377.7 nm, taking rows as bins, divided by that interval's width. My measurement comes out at 9.3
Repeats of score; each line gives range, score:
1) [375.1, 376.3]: 8.8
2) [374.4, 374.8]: 7.4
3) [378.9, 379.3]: 9.3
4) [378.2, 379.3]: 10.0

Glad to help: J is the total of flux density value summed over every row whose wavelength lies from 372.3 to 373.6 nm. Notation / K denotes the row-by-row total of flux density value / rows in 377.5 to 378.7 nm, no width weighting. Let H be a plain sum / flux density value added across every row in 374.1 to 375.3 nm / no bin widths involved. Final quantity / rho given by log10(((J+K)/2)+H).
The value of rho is 2.08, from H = 53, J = 58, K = 74.5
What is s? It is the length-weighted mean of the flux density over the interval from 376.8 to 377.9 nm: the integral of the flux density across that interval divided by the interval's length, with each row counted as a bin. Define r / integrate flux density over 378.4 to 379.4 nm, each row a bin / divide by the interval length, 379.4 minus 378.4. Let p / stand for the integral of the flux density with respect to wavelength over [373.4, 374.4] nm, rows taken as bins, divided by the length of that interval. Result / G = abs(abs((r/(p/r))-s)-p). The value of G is 5.1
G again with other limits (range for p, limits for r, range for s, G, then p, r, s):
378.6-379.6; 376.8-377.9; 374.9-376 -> 8.3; 9.3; 9.3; 8.4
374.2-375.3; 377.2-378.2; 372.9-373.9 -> 1.5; 7.5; 10.2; 7.8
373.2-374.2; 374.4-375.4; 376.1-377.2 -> 6.1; 7.7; 7.4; 8.7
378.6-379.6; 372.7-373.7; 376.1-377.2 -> 7.8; 9.3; 8.2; 8.7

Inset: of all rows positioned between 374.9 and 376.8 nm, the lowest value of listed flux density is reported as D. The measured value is 6.797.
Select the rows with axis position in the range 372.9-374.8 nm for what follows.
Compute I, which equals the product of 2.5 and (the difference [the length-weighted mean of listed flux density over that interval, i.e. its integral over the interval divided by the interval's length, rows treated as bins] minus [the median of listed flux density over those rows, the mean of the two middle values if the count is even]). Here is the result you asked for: -0.10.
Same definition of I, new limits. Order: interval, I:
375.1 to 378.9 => 0.78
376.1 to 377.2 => 0.00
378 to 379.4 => 0.52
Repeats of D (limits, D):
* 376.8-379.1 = 8.367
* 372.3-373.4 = 7.677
